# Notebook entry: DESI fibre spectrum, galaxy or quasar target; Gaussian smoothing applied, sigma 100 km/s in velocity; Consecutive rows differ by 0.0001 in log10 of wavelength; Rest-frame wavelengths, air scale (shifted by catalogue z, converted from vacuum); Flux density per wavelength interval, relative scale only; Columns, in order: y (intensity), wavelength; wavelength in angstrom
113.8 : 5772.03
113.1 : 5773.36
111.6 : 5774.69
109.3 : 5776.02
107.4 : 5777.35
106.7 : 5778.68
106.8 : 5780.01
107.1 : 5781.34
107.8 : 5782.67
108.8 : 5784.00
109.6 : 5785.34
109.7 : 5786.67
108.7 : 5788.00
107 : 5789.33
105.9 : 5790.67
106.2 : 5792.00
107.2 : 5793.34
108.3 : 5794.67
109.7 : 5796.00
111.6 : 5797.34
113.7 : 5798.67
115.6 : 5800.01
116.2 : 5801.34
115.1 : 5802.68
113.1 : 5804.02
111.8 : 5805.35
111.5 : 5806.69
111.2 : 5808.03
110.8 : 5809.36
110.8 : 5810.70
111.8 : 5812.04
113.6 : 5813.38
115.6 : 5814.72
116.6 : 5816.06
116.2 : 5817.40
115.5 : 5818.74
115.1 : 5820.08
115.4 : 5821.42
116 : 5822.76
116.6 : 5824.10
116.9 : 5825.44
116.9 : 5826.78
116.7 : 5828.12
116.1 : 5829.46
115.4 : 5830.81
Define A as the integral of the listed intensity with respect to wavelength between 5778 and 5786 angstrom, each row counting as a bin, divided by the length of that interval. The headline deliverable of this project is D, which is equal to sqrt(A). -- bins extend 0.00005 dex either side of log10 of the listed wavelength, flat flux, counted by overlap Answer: 10.4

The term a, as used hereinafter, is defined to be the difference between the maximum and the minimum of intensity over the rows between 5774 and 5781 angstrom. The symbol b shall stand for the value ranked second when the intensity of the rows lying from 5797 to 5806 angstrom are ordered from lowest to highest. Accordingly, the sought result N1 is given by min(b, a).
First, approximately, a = 4.9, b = 111.8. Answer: 4.9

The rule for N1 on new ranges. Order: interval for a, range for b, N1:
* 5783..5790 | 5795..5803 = 2.7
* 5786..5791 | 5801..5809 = 3.8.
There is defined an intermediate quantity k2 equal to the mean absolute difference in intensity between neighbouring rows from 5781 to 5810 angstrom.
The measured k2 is 1.1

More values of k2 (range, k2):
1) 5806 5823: 0.7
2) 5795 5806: 1.6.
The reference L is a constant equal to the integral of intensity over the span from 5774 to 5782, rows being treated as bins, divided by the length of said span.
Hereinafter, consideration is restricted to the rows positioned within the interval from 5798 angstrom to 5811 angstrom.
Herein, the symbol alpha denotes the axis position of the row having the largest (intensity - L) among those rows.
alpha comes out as 5801.34 angstrom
